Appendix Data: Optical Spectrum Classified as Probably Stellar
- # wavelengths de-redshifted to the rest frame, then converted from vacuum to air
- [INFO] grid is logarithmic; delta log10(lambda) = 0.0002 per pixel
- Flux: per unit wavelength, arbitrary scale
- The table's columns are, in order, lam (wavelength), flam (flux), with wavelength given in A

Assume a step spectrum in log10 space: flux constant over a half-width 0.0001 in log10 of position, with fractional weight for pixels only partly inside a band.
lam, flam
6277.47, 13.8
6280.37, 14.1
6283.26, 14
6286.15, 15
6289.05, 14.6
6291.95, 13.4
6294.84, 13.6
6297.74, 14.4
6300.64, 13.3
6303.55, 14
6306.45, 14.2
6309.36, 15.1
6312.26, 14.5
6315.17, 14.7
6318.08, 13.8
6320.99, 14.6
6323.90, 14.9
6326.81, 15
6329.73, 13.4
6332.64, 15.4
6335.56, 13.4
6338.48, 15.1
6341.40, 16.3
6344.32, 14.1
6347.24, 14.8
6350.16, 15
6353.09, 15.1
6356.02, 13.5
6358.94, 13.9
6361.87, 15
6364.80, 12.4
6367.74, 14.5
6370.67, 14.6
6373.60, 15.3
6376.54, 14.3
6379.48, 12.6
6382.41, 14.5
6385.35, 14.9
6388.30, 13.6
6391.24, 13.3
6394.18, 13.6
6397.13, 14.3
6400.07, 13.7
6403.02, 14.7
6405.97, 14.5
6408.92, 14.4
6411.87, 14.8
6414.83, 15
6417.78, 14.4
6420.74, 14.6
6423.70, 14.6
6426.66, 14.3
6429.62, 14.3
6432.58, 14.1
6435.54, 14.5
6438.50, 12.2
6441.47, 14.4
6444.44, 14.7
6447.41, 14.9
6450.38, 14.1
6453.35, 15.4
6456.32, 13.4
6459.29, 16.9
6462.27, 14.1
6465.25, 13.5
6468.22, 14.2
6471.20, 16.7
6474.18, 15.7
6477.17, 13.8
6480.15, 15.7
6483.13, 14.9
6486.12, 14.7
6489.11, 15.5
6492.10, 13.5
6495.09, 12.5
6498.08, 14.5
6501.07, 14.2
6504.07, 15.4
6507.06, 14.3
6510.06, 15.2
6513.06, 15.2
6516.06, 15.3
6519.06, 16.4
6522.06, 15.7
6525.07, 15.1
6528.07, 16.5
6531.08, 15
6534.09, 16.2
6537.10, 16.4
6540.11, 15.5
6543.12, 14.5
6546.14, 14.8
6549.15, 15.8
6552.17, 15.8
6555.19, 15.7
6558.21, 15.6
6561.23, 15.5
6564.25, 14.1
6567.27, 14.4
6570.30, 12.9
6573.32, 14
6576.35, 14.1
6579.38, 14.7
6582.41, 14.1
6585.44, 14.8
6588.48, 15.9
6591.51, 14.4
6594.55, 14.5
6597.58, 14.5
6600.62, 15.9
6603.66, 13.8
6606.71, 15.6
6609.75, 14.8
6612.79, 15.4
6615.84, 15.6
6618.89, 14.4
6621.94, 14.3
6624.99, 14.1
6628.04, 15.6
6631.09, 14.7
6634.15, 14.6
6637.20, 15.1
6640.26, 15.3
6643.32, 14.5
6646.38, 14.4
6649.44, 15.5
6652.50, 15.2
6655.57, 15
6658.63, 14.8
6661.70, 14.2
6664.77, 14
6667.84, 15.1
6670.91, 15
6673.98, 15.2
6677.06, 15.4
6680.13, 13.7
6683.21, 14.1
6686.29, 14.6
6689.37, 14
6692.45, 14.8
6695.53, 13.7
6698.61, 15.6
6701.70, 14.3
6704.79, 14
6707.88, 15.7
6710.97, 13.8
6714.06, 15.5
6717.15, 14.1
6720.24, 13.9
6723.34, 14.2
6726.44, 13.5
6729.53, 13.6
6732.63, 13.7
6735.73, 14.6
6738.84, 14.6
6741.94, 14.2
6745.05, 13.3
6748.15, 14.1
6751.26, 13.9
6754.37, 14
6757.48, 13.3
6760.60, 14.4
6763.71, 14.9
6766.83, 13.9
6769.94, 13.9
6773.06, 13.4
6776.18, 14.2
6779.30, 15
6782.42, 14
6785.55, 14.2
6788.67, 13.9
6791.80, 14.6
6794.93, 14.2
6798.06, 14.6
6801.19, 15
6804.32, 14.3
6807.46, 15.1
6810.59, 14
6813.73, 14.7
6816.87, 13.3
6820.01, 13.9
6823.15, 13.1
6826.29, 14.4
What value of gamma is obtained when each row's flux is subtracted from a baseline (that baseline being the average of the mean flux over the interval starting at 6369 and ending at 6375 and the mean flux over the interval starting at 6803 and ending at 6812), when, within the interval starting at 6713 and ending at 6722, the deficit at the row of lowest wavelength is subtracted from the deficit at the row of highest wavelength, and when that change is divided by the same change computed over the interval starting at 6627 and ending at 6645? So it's 1.5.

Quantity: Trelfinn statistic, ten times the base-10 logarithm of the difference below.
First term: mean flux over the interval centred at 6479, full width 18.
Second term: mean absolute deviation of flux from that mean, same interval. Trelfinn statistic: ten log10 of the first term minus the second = 11.60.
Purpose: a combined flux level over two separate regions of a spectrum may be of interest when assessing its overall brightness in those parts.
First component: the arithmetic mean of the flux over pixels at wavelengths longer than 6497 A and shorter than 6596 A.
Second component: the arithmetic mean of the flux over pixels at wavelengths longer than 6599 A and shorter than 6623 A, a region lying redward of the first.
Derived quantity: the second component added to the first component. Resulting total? 30.0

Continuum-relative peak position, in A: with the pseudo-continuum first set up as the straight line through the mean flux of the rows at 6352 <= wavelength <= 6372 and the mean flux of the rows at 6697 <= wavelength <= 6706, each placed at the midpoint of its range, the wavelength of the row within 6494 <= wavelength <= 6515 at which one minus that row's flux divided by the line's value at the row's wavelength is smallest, 6504.07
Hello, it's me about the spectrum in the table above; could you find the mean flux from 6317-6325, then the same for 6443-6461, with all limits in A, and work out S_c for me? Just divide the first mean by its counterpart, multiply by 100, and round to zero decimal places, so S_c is 97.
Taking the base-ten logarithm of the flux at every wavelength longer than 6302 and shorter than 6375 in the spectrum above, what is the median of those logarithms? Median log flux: 1.16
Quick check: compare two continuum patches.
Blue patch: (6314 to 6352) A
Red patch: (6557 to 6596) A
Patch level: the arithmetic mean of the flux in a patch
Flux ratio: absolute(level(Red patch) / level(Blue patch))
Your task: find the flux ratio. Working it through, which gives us 0.99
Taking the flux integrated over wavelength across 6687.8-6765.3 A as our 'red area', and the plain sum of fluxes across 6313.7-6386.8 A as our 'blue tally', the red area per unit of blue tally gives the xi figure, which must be 3.05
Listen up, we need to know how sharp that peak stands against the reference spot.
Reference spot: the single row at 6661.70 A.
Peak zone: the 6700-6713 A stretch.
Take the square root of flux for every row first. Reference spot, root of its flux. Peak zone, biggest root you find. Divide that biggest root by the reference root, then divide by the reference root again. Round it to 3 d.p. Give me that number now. 0.279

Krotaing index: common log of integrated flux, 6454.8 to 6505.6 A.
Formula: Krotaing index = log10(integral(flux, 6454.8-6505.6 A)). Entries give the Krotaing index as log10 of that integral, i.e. 2.87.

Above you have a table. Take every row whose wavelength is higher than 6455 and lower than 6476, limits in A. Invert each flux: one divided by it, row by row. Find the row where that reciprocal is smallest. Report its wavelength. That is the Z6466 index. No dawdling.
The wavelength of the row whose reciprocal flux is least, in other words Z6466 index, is 6459.29 A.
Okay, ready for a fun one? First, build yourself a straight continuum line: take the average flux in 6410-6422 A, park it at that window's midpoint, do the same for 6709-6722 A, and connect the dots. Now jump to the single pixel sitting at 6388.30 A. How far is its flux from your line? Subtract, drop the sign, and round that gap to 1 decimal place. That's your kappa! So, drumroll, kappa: 1.1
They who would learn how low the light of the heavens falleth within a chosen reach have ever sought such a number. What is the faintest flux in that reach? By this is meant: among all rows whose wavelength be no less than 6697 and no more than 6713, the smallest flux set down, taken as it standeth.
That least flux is 13.8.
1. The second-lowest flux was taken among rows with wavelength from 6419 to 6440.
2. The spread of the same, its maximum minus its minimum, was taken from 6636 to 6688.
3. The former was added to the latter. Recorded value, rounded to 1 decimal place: 15.9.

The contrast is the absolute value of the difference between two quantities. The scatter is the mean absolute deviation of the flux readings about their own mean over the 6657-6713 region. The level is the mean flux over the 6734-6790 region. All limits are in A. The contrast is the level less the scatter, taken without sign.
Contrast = 13.5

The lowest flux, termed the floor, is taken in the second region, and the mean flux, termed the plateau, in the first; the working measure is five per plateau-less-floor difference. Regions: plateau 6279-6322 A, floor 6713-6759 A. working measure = 5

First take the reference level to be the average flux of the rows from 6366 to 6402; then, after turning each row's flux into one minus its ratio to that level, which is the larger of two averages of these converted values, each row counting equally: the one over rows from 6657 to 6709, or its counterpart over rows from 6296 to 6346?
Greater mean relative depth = -0.03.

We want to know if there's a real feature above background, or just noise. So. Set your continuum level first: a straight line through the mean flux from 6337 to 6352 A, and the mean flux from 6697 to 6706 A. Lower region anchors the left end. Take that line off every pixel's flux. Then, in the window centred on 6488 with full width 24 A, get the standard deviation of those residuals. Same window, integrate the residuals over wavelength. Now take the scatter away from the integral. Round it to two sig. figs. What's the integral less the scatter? -13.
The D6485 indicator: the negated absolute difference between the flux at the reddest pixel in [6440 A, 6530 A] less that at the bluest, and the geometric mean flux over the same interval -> -12.7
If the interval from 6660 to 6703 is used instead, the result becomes -14.4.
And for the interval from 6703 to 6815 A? -13.5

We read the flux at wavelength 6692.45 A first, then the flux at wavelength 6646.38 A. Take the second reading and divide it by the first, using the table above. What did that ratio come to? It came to 0.97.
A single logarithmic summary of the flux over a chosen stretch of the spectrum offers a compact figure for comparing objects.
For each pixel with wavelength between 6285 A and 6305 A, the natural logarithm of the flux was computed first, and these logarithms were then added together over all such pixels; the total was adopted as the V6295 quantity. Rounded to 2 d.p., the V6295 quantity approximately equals 18.49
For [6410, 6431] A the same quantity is 18.75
